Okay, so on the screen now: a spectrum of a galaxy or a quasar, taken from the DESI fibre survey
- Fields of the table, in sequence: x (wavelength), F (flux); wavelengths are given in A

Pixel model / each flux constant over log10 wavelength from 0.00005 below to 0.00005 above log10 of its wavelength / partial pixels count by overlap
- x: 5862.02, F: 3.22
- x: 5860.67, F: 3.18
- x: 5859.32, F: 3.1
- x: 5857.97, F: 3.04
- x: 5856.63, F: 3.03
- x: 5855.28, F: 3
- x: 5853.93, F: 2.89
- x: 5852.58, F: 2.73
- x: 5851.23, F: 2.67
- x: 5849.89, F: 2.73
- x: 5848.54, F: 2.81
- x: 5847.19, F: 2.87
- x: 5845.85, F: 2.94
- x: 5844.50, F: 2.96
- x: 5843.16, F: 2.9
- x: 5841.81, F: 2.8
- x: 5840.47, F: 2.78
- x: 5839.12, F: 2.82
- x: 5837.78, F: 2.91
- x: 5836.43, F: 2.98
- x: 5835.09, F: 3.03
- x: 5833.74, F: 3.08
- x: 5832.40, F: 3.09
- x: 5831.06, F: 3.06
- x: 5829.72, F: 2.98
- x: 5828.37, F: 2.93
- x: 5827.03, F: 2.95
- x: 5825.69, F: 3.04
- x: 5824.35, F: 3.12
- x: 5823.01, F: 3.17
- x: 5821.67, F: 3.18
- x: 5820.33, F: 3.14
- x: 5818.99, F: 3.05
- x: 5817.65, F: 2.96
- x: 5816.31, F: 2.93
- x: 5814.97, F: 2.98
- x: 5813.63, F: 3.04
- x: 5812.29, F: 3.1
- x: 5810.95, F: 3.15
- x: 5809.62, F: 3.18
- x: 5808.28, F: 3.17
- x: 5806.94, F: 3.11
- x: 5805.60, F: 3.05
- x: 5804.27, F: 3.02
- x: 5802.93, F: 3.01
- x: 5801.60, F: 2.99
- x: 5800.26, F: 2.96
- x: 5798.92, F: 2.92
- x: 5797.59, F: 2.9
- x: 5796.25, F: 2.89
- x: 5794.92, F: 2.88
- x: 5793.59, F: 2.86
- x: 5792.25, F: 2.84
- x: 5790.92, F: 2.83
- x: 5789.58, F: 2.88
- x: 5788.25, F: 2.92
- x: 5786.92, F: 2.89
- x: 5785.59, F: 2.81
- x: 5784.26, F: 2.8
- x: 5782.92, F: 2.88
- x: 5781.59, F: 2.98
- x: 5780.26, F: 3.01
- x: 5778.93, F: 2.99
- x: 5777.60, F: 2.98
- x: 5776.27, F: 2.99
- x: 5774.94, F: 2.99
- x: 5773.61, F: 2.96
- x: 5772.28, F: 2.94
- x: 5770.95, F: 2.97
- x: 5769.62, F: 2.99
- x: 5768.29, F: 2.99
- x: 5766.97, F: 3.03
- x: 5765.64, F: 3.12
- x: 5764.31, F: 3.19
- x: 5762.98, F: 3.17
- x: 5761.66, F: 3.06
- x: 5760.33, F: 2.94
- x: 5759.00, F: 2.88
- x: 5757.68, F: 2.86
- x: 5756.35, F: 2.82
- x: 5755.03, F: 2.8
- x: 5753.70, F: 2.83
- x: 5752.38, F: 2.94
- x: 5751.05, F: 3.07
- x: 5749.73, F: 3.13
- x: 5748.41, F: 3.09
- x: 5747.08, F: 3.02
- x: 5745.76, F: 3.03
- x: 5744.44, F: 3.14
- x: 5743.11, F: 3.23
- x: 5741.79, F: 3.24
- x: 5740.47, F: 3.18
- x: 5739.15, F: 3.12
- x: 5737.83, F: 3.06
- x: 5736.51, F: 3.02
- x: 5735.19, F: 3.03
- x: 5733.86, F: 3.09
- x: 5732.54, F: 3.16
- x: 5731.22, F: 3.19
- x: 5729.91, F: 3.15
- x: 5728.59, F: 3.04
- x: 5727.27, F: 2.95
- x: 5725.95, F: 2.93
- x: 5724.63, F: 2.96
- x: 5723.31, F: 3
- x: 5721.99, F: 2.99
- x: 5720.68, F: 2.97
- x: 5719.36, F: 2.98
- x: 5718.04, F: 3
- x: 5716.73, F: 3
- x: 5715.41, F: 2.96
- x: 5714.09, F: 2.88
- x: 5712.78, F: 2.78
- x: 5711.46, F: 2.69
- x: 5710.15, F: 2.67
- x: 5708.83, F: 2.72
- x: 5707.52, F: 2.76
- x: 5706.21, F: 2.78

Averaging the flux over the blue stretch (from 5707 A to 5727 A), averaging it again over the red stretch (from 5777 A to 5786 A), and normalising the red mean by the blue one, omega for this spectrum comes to 1.01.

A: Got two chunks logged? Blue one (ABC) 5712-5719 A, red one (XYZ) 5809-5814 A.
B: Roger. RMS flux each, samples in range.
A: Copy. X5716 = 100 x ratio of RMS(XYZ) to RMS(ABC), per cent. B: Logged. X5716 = 107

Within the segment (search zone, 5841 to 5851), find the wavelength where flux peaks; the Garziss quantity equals 5844.50 A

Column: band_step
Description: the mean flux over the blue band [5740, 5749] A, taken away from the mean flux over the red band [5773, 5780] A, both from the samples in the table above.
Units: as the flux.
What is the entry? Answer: -0.15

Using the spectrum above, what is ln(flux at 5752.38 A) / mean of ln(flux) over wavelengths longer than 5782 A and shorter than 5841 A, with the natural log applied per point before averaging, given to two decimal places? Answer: 0.99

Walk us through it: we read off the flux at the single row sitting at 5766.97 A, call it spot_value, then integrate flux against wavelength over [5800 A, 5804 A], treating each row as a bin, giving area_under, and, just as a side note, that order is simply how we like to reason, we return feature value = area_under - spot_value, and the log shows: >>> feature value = 8.94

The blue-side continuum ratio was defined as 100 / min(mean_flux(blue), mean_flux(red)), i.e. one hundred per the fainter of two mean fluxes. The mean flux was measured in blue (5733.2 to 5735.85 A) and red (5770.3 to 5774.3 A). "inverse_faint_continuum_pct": 33.8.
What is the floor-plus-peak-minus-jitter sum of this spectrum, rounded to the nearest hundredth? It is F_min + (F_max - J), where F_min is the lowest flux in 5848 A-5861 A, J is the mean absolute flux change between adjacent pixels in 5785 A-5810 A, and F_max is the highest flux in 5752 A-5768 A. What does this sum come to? 5.83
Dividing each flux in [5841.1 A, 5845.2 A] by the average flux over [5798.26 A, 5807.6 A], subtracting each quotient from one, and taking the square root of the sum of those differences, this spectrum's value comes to 0.35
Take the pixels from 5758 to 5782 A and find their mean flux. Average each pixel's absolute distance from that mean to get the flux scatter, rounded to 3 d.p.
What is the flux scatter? 0.058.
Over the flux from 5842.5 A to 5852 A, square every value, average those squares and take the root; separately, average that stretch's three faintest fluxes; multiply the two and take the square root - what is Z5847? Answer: 2.79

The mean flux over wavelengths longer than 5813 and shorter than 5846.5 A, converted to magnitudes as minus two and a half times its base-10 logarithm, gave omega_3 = -1.190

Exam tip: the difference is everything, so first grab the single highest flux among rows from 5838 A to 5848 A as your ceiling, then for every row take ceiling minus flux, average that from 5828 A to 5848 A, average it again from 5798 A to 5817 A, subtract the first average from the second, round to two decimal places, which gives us -0.10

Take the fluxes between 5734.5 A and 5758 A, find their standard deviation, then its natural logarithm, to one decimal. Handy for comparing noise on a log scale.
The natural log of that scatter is -2.0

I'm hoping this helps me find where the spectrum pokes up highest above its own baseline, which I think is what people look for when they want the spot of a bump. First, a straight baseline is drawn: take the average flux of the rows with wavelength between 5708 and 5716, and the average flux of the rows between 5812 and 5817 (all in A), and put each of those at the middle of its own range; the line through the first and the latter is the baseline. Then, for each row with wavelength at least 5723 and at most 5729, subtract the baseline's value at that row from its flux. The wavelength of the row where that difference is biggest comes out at 5728.59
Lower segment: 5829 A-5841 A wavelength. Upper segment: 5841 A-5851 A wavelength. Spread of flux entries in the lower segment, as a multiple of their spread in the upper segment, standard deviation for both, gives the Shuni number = 1.4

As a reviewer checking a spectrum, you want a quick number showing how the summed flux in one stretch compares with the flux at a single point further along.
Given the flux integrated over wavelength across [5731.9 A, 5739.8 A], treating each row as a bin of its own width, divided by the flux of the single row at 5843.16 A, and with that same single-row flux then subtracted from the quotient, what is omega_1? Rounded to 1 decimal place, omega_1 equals 5.5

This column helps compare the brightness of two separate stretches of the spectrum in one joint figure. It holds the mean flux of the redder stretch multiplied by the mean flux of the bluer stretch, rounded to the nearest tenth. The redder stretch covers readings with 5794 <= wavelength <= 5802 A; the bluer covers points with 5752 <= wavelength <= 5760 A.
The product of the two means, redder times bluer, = 8.3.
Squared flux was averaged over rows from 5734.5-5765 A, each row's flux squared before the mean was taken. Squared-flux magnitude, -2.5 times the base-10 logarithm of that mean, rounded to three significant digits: -2.41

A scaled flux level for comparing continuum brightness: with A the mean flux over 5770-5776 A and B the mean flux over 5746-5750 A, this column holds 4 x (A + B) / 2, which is 12.1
